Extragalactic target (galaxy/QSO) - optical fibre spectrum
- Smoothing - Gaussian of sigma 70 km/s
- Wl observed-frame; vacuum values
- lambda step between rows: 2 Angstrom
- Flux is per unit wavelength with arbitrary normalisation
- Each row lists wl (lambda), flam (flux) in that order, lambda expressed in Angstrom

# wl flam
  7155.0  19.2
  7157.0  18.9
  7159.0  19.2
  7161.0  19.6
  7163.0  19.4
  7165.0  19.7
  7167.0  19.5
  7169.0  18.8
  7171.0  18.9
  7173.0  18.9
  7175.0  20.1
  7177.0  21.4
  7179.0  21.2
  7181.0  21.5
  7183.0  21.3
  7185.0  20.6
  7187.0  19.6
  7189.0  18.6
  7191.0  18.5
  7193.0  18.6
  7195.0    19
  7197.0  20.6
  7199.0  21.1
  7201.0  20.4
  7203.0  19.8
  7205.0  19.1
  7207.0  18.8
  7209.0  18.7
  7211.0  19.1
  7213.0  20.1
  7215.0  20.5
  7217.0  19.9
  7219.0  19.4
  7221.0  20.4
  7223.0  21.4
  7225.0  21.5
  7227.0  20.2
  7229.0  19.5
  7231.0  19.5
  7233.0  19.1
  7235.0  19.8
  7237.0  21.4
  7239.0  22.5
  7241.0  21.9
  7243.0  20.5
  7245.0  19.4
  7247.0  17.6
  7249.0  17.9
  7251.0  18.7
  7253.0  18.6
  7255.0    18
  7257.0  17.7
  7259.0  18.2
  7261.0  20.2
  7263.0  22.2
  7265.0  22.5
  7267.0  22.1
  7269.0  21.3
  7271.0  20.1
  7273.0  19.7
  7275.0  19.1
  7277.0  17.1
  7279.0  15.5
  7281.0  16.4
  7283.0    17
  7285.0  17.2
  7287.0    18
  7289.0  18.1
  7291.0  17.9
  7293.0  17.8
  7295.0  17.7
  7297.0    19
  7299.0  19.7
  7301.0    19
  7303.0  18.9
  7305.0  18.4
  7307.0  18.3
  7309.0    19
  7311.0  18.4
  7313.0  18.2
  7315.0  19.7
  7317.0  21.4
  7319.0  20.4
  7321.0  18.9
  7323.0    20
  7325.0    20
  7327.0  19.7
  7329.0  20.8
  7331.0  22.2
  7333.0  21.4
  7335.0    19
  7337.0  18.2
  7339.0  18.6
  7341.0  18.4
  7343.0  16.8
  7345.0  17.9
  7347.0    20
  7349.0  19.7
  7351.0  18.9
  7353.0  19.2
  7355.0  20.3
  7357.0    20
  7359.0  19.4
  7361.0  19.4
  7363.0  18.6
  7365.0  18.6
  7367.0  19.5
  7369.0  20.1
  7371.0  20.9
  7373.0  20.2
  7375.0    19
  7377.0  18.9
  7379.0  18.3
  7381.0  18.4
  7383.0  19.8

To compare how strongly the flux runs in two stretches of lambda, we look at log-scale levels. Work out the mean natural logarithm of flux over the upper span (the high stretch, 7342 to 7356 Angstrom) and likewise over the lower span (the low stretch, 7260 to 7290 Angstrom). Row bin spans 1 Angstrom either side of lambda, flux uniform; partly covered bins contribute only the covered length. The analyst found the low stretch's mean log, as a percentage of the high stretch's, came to 100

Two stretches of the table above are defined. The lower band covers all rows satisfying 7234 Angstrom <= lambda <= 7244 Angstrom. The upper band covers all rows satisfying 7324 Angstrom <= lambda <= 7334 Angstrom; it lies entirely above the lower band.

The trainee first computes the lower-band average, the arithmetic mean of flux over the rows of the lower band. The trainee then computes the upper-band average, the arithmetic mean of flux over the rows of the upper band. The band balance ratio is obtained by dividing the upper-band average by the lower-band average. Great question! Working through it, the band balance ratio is 0.98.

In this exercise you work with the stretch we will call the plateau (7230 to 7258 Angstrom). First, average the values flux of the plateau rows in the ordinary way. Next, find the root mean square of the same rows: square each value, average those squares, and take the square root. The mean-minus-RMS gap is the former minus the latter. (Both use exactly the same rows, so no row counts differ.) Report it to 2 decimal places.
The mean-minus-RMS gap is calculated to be -0.06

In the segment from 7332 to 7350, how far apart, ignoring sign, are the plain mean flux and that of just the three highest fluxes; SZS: 1.48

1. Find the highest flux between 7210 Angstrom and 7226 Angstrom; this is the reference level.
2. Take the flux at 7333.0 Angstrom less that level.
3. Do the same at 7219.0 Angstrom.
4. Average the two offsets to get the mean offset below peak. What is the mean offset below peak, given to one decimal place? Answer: -1.1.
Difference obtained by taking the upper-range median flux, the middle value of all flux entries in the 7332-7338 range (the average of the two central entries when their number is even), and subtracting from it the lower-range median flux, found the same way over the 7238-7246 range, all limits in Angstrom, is -2.2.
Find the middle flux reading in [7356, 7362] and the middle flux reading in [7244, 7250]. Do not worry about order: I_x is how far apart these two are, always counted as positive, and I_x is 1.5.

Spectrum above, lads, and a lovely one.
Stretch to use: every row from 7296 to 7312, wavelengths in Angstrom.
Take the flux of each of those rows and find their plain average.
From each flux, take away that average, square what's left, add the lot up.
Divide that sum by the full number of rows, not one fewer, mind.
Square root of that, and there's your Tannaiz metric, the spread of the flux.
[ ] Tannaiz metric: 0.43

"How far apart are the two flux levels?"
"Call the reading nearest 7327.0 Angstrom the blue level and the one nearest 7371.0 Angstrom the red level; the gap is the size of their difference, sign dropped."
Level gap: 1.2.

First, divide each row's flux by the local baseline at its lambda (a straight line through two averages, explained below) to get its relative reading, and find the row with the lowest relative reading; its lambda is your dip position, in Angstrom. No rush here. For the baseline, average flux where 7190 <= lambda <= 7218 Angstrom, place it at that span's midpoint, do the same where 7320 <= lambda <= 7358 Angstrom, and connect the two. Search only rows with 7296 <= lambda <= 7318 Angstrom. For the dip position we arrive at 7313.0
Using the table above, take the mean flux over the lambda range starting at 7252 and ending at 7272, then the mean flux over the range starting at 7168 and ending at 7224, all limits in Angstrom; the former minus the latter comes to 0.2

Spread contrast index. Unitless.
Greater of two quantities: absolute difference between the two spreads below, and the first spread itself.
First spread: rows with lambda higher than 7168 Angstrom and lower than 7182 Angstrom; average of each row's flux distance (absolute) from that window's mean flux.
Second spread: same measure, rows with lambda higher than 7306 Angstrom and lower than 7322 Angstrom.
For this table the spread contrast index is 1.07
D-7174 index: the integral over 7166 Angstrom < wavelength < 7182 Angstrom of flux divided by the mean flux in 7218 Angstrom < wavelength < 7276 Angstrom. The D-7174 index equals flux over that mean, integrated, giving 16 Angstrom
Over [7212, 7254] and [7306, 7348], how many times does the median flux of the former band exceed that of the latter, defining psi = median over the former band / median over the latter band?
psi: 1.05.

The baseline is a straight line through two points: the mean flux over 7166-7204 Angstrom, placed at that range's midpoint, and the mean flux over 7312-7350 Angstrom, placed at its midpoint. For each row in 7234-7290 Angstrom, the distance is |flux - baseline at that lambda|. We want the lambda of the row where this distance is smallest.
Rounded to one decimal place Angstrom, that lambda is 7273.0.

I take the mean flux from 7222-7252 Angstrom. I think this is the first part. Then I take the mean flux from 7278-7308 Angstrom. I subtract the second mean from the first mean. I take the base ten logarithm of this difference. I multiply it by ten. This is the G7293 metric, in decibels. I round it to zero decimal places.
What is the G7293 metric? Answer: 3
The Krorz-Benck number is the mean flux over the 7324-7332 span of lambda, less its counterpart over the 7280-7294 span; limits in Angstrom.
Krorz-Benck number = 3.2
